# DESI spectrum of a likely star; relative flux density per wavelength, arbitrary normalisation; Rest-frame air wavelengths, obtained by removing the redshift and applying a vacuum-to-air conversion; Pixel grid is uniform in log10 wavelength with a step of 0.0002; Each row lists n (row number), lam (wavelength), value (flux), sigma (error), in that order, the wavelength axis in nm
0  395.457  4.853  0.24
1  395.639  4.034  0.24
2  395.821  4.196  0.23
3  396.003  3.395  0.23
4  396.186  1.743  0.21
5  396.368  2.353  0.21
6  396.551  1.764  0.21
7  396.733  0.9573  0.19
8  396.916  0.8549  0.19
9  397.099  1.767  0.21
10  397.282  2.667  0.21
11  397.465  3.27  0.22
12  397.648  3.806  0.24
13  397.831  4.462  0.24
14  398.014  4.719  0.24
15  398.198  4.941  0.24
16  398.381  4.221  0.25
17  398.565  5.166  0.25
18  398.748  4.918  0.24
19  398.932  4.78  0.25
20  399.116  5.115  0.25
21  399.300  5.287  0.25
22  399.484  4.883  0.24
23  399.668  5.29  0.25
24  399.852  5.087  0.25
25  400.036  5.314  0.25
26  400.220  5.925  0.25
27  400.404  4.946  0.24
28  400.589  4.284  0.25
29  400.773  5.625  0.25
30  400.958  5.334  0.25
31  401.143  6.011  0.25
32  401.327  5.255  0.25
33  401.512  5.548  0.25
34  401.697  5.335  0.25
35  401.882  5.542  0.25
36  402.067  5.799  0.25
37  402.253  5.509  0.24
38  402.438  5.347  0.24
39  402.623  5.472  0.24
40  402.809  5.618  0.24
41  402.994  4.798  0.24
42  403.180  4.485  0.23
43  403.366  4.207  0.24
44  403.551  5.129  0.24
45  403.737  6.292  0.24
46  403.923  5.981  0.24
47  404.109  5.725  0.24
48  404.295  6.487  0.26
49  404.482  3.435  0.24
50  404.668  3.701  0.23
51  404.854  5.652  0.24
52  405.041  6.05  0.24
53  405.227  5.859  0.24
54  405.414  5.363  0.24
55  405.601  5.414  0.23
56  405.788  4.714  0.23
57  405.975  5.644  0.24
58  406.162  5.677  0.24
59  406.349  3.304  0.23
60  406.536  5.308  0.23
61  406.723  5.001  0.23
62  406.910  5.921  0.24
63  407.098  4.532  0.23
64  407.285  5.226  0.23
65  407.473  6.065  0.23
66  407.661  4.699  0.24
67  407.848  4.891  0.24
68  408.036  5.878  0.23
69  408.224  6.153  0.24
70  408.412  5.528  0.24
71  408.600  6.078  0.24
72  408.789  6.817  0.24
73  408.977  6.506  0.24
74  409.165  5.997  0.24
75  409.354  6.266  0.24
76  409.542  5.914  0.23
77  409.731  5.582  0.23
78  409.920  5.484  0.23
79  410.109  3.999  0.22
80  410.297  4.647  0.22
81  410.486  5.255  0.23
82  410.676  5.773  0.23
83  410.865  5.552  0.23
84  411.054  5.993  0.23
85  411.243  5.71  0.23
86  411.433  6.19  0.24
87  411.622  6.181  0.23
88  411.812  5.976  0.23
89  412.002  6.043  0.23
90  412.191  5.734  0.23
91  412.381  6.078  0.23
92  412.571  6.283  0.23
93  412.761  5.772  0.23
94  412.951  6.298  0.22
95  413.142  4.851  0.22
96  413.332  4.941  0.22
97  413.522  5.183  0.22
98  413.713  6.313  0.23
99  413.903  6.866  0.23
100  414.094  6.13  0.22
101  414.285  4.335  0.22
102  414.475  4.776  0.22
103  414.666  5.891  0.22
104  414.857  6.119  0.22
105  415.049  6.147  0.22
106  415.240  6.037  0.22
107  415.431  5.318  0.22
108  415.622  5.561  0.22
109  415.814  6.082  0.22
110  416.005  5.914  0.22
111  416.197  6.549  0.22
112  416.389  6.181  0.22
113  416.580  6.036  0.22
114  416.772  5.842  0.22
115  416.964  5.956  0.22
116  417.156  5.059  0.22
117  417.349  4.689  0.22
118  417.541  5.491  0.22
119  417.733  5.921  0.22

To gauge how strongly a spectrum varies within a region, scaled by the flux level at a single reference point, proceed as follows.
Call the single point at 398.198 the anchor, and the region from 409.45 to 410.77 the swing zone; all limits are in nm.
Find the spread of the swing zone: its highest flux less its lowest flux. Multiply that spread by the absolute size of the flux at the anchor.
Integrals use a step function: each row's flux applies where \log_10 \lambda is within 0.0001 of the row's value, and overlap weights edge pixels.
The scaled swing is 9.5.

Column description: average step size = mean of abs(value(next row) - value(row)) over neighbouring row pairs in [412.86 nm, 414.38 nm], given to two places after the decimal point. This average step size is 0.86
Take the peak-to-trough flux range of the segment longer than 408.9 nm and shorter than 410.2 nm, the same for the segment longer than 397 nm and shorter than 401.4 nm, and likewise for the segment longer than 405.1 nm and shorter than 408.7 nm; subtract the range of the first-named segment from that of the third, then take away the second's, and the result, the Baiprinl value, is -3.9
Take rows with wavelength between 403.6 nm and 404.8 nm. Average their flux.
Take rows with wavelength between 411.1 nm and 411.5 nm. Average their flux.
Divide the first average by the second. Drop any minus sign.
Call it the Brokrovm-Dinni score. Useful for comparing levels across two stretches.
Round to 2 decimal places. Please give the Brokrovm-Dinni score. 0.89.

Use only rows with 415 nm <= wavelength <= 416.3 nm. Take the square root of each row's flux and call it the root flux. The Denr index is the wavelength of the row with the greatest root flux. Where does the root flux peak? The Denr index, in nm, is 416.197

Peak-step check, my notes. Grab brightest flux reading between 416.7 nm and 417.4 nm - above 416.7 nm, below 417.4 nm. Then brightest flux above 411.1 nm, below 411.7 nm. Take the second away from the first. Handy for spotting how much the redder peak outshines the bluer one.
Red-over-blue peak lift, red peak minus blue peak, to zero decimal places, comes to 0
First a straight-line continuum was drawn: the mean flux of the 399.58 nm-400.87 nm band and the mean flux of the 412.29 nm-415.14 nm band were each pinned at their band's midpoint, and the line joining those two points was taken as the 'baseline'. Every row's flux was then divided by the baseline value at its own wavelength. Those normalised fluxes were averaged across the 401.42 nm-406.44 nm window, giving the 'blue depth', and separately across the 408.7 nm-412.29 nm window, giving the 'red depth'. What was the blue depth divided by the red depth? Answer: 0.96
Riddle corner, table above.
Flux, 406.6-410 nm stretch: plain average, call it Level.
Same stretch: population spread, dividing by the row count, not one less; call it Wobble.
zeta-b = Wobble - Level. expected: -5.1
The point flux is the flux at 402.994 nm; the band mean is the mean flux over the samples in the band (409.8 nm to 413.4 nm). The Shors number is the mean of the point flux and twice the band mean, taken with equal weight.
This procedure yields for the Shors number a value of 8.0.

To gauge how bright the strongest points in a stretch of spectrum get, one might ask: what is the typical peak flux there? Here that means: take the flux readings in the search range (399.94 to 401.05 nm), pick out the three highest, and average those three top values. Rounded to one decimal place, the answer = 5.6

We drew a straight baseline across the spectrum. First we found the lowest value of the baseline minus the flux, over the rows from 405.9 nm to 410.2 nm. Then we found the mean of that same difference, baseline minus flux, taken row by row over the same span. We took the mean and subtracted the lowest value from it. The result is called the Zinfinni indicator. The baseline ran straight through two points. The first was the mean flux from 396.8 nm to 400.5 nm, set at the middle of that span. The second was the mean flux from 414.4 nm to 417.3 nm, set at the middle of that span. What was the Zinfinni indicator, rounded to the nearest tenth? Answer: 1.3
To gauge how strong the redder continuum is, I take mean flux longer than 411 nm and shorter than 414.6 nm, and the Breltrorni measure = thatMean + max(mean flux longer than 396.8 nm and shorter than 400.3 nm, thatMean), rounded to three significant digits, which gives 11.5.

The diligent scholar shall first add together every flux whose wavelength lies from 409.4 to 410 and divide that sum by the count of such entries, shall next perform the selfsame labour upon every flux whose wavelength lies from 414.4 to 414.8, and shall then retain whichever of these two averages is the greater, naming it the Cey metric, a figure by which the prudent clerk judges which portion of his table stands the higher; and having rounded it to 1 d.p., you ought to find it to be 5.7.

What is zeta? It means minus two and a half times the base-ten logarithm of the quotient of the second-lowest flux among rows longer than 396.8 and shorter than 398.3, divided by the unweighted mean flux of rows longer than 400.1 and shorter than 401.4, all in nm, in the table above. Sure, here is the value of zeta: 1.2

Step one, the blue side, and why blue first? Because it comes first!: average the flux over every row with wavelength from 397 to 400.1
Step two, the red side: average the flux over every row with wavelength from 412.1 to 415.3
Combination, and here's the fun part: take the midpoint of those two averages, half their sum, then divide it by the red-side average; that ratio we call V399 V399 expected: 0.89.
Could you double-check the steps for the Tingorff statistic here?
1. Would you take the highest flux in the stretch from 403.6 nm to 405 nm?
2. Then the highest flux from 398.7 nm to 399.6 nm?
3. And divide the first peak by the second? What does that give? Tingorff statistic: 1.23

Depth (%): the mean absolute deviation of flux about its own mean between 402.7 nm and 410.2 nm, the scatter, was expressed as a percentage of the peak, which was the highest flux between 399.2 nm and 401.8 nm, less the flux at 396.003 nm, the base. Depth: 26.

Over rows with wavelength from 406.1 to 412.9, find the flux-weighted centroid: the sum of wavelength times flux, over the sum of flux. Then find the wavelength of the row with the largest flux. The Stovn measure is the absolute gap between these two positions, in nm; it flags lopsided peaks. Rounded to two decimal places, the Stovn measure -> 0.76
